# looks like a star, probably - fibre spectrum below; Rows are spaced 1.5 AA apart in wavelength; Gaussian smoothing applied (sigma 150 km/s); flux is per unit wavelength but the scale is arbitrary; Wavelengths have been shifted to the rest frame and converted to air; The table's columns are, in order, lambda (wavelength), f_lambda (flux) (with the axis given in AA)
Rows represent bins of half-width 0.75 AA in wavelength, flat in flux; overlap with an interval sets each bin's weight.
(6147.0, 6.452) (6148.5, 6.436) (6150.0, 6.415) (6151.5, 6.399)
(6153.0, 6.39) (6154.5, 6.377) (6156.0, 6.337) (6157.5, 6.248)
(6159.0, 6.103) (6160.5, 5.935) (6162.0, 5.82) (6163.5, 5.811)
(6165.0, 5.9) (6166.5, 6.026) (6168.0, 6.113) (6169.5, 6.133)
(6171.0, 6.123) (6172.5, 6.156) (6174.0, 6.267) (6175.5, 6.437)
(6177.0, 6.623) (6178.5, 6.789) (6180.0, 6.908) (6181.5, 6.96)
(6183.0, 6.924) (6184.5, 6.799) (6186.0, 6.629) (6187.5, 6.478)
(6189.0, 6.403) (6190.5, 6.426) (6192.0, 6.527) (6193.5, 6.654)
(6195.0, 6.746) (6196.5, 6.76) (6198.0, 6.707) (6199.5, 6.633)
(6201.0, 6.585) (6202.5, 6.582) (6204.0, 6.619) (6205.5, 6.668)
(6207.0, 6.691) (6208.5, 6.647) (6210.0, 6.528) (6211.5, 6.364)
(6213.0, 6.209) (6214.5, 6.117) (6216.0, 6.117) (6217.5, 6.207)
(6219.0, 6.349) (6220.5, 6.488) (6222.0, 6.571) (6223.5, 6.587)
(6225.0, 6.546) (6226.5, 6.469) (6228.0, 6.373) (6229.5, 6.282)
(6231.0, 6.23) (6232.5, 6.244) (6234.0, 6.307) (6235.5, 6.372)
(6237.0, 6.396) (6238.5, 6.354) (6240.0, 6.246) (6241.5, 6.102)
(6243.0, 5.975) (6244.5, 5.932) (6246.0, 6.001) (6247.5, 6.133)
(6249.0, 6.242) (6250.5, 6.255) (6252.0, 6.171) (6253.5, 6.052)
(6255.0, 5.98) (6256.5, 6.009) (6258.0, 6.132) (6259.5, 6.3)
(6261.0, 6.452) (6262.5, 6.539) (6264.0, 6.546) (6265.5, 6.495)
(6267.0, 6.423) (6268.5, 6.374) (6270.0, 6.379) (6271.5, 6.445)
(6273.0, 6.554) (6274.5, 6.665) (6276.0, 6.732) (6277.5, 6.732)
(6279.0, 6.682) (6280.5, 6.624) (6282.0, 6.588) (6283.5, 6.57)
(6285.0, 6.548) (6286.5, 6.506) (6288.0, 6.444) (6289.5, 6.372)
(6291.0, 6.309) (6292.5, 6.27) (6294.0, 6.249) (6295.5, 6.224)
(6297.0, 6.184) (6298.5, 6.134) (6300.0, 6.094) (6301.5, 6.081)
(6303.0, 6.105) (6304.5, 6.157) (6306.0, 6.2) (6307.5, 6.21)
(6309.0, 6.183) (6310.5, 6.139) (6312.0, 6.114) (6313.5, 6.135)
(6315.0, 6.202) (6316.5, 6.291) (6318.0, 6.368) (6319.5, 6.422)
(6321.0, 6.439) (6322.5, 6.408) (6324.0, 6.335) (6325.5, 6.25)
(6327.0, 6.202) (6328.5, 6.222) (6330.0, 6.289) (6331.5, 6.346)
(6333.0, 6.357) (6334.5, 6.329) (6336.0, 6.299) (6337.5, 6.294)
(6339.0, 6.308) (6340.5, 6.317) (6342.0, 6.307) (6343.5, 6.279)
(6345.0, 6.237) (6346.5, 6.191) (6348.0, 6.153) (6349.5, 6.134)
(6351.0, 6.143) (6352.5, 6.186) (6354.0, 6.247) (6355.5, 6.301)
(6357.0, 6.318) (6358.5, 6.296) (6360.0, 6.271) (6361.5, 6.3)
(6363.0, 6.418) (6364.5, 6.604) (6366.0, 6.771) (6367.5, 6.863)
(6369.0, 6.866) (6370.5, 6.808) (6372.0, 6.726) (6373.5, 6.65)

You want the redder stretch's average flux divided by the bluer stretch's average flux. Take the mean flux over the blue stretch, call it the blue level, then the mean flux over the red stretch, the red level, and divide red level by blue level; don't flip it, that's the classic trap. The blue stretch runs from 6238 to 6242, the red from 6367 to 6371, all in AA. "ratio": 1.10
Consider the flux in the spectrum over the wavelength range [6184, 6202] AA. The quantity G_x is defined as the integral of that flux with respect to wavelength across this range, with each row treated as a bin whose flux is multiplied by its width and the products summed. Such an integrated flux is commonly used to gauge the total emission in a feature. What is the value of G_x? 119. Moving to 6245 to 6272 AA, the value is 169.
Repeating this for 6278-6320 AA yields 265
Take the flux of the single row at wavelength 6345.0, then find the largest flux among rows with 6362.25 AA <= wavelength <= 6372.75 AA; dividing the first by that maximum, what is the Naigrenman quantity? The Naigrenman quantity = 0.91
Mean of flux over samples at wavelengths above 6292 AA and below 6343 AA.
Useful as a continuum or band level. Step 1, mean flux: 6.25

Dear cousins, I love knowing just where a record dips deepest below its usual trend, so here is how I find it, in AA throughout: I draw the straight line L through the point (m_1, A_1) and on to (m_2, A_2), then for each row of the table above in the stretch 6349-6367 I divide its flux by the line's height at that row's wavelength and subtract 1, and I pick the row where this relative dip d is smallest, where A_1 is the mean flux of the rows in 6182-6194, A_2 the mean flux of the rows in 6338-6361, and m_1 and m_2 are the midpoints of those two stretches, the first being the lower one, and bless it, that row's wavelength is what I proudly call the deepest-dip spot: 6349.5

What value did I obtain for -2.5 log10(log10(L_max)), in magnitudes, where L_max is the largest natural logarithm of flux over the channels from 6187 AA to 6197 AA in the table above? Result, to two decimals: 1.38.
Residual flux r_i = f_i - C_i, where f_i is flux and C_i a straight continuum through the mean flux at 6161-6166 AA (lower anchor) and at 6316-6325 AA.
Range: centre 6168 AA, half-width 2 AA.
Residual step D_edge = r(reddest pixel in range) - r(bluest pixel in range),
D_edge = 0.10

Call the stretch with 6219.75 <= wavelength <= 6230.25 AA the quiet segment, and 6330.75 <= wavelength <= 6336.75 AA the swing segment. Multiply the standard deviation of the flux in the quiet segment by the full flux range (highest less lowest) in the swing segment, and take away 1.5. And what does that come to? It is -1.49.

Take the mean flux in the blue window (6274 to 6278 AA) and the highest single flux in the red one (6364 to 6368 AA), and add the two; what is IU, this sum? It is 13.6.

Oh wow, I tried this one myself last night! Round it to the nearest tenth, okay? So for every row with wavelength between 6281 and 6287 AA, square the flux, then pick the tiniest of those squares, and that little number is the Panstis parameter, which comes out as 42.3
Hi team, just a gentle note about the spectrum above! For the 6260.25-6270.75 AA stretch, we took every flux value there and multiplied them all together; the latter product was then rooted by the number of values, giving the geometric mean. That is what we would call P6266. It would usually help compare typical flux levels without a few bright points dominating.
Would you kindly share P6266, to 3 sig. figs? 6.46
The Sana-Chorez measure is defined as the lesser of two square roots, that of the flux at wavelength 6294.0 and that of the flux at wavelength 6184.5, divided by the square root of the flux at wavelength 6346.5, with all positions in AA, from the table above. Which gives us 1.00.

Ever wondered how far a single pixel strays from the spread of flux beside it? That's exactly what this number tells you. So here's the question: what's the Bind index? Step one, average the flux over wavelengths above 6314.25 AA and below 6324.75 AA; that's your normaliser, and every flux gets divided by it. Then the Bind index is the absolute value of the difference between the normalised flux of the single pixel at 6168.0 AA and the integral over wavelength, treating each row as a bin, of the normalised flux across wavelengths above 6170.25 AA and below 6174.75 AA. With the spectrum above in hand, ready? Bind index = 3.4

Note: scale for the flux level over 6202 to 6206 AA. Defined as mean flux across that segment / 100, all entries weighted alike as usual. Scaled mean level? 0.0662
